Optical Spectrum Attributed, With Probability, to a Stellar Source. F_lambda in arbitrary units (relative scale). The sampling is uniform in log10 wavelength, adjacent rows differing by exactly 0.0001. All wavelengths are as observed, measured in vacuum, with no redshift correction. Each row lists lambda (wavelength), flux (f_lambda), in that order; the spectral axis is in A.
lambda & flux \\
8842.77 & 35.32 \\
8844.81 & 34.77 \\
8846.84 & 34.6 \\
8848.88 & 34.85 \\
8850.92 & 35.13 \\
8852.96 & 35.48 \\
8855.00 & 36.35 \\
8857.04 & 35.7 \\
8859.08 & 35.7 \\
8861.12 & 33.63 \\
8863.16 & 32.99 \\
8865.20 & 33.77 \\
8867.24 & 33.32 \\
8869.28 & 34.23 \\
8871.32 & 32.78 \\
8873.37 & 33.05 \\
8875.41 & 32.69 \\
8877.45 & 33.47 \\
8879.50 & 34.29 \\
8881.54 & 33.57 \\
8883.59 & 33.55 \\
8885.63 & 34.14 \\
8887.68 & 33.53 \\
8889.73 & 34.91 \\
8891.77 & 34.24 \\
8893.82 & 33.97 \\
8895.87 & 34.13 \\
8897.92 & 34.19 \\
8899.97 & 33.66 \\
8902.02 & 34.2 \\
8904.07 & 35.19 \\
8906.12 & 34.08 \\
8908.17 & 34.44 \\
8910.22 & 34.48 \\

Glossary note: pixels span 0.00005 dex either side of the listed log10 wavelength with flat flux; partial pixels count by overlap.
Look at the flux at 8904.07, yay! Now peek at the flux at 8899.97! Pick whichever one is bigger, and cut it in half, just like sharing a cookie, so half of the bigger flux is 17.6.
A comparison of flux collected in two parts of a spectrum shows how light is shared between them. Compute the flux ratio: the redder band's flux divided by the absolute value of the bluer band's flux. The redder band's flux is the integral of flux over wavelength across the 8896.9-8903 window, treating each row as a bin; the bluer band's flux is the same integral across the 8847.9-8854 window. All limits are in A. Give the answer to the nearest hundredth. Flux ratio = 0.97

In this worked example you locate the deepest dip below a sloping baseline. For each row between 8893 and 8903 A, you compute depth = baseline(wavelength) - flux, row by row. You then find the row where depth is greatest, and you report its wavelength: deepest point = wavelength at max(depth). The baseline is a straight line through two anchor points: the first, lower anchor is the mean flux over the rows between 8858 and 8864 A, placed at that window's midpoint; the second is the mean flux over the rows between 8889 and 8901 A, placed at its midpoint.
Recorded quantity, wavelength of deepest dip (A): 8899.97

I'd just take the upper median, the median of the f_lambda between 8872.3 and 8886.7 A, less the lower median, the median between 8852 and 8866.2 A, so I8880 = -1.9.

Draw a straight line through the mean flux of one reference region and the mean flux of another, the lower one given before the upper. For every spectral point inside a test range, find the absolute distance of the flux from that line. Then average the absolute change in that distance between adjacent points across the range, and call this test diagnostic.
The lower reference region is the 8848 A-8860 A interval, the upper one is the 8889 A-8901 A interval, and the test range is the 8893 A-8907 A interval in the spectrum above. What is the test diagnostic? 0.46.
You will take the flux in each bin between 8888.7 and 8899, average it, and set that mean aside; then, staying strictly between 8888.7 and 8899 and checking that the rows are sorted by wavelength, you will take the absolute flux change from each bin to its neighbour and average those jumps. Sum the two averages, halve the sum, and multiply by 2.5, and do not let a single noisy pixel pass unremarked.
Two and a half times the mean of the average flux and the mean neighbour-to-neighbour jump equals 43.2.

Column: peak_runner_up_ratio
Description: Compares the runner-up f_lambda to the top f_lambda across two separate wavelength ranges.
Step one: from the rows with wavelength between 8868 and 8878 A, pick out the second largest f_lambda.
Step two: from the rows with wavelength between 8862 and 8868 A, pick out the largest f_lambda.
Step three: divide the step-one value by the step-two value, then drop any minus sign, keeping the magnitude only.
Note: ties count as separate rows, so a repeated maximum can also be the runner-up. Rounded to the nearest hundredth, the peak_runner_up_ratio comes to 0.99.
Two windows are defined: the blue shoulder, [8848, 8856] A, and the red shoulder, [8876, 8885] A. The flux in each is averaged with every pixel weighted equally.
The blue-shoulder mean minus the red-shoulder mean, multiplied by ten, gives 17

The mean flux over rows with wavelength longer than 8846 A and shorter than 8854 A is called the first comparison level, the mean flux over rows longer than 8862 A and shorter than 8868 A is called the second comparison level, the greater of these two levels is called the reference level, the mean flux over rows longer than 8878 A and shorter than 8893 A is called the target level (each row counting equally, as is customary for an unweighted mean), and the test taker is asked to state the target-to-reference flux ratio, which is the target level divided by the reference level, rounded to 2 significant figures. 0.97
